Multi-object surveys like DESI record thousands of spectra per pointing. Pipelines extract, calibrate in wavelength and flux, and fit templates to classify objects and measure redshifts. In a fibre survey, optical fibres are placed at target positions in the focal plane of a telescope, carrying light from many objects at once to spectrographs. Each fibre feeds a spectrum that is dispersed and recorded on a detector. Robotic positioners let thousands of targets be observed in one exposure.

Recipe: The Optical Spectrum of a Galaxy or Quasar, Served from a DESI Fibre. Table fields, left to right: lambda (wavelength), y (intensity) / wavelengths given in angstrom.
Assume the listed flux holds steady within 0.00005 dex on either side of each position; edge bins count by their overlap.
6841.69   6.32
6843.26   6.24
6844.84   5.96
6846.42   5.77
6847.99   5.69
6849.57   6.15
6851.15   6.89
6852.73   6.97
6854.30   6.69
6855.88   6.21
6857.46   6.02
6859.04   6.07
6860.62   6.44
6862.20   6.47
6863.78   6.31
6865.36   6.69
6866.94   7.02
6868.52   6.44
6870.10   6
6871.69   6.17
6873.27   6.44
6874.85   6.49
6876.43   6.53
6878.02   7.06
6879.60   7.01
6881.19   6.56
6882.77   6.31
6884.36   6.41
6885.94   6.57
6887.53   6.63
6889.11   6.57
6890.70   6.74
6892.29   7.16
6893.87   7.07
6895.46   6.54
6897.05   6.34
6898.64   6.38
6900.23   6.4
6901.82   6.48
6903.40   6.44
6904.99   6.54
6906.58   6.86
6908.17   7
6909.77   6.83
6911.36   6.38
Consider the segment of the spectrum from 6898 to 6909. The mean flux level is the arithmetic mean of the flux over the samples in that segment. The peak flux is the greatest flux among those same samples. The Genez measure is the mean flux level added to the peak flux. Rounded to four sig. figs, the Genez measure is 13.59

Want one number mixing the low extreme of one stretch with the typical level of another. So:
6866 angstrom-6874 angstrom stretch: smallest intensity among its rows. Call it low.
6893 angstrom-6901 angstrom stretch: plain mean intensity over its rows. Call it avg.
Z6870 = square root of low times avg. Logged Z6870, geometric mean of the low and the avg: 6.27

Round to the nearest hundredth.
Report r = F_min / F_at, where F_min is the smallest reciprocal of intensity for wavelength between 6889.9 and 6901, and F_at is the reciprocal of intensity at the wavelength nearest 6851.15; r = 0.96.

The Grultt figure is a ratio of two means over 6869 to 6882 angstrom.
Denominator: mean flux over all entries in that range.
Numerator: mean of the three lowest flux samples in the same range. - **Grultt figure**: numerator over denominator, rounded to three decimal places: 0.950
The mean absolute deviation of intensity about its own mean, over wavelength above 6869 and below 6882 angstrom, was 0.26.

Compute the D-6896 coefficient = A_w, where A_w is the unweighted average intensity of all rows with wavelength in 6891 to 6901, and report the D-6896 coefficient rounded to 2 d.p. 6.65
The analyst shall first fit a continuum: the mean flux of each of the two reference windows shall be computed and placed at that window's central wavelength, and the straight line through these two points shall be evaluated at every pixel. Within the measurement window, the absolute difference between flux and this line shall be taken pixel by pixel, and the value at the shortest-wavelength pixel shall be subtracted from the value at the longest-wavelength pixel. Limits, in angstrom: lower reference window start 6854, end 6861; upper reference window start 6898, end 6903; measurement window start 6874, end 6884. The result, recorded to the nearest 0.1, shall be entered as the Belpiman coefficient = -0.1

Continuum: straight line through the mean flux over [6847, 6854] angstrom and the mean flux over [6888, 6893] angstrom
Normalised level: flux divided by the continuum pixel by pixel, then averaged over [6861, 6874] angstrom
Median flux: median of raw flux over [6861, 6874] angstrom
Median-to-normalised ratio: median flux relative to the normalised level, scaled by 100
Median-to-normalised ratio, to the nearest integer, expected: 659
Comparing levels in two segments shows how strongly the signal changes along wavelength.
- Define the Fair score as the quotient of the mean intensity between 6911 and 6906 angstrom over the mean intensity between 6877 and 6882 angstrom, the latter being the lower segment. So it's 1.00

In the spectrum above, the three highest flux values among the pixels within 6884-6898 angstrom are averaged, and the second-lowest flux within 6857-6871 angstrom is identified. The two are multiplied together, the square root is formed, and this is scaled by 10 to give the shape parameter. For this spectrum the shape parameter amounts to 64.9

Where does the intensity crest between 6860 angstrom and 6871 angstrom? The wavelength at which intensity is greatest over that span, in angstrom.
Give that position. 6866.94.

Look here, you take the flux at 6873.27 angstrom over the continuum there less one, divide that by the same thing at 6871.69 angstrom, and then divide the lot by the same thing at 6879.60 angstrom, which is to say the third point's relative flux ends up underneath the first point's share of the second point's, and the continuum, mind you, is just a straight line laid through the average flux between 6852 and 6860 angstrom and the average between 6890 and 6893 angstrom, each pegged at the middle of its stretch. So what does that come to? 13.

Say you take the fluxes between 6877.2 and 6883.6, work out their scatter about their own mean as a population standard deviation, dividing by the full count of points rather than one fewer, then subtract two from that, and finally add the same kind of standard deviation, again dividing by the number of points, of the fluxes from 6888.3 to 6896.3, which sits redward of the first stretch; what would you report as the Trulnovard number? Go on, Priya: -1.43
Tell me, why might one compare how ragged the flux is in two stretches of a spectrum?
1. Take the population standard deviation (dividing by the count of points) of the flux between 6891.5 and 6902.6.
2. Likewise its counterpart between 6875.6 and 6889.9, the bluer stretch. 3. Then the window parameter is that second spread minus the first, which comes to -0.08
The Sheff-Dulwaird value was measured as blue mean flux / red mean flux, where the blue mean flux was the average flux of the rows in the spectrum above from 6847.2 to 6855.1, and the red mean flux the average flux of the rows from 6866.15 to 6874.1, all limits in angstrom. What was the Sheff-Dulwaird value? 1.010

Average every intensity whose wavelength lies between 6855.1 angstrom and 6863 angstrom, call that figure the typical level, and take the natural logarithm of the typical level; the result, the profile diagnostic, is 1.83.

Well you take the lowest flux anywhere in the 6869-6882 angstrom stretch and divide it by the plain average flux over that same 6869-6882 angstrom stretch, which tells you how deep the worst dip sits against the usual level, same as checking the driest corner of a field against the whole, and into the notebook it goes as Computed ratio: 0.92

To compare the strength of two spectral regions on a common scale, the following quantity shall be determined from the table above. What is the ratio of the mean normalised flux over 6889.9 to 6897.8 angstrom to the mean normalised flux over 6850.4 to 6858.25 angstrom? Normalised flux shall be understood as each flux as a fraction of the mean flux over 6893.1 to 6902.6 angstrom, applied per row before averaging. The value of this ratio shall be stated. 1.03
